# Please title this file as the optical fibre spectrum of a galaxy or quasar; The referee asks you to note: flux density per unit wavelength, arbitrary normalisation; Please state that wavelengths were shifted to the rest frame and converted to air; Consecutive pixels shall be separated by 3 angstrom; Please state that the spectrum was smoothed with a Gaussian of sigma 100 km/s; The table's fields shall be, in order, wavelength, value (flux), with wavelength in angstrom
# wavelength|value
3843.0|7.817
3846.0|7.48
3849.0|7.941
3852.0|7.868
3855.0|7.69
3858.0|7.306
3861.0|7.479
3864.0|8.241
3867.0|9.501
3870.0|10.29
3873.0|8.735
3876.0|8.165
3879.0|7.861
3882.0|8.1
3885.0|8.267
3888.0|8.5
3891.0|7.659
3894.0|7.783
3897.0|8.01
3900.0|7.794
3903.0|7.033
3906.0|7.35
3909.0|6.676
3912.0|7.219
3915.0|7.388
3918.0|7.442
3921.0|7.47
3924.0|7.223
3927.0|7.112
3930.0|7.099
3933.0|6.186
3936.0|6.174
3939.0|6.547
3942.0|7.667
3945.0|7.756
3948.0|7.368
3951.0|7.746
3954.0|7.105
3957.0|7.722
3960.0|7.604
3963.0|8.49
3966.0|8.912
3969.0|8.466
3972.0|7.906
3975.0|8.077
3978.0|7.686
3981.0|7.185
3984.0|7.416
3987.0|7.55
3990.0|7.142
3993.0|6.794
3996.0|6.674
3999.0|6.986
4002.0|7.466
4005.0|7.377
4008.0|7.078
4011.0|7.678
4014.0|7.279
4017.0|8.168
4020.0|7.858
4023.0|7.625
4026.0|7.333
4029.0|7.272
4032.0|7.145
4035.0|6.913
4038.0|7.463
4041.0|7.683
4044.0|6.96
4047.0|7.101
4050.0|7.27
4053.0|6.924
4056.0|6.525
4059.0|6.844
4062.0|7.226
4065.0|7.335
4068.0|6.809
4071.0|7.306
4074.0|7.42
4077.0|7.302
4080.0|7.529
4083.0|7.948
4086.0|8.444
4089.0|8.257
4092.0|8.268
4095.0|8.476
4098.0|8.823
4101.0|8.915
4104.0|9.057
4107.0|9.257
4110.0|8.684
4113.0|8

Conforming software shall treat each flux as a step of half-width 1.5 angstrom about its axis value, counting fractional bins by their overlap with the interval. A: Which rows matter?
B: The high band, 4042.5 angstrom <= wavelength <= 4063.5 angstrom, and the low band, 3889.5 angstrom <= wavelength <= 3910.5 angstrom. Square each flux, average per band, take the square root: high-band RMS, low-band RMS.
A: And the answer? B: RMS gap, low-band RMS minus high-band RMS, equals 0.50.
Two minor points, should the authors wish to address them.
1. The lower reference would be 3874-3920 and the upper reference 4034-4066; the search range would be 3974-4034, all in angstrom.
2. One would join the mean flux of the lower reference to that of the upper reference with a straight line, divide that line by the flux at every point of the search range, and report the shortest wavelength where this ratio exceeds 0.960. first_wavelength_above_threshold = 3978.0 angstrom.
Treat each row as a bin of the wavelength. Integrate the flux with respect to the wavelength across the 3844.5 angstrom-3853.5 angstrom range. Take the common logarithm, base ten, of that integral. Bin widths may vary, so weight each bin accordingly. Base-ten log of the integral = 1.84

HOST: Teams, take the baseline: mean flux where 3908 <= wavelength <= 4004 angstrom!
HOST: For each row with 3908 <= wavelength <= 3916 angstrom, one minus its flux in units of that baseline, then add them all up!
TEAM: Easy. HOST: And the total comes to 0.12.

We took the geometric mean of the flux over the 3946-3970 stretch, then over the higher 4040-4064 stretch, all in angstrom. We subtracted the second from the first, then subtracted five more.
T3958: -4.2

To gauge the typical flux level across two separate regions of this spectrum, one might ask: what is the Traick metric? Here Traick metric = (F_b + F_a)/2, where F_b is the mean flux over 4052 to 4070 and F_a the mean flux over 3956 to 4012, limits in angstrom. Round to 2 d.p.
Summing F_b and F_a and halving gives 7.27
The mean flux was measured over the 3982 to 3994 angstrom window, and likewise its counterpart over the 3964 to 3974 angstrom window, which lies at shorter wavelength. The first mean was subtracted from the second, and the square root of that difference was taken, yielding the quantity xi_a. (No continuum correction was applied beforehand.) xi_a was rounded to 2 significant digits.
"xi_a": 1.1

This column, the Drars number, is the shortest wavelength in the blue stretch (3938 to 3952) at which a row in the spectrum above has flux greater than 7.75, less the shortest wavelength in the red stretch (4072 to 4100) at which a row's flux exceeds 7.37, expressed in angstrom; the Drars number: -129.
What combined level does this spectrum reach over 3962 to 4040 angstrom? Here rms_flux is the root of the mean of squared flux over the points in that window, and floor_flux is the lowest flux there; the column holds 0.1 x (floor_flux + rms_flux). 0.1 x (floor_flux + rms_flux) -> 1.42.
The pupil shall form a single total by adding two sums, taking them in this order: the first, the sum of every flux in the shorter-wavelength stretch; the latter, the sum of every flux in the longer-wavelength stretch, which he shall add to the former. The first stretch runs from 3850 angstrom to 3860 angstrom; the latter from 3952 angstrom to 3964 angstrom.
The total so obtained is 54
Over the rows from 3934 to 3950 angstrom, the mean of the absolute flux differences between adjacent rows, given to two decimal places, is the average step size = 0.49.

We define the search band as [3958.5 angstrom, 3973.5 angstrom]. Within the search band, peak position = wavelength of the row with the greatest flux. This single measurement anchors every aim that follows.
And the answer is 3966.0 angstrom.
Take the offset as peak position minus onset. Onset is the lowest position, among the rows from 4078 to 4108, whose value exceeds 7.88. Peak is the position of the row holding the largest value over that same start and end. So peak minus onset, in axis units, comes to 24 angstrom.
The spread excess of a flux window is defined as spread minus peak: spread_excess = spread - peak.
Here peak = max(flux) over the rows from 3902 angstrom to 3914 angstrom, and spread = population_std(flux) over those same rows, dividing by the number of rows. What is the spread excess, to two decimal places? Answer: -7.10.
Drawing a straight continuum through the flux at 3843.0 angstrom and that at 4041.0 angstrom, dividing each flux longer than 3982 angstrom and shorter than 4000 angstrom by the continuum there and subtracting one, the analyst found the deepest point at 3996.0 angstrom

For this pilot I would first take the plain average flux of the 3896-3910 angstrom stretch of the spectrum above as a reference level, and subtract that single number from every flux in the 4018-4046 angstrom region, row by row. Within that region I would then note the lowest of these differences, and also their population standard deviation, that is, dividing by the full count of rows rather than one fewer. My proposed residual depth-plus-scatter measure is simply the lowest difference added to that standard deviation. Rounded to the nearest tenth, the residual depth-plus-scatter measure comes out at -0.2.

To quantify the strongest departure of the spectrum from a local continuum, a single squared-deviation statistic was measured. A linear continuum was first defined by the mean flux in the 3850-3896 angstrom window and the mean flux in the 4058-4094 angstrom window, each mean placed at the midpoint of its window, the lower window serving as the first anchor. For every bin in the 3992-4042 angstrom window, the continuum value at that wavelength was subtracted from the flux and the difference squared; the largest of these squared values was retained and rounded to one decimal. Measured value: 1.3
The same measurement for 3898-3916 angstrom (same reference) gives 2.1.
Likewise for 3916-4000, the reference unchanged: 3.4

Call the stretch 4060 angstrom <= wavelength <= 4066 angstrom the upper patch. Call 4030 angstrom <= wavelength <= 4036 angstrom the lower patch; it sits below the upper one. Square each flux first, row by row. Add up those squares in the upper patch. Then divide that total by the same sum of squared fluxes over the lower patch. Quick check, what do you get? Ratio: 1.1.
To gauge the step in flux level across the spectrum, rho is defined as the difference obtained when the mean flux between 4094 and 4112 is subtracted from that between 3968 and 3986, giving -1.1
